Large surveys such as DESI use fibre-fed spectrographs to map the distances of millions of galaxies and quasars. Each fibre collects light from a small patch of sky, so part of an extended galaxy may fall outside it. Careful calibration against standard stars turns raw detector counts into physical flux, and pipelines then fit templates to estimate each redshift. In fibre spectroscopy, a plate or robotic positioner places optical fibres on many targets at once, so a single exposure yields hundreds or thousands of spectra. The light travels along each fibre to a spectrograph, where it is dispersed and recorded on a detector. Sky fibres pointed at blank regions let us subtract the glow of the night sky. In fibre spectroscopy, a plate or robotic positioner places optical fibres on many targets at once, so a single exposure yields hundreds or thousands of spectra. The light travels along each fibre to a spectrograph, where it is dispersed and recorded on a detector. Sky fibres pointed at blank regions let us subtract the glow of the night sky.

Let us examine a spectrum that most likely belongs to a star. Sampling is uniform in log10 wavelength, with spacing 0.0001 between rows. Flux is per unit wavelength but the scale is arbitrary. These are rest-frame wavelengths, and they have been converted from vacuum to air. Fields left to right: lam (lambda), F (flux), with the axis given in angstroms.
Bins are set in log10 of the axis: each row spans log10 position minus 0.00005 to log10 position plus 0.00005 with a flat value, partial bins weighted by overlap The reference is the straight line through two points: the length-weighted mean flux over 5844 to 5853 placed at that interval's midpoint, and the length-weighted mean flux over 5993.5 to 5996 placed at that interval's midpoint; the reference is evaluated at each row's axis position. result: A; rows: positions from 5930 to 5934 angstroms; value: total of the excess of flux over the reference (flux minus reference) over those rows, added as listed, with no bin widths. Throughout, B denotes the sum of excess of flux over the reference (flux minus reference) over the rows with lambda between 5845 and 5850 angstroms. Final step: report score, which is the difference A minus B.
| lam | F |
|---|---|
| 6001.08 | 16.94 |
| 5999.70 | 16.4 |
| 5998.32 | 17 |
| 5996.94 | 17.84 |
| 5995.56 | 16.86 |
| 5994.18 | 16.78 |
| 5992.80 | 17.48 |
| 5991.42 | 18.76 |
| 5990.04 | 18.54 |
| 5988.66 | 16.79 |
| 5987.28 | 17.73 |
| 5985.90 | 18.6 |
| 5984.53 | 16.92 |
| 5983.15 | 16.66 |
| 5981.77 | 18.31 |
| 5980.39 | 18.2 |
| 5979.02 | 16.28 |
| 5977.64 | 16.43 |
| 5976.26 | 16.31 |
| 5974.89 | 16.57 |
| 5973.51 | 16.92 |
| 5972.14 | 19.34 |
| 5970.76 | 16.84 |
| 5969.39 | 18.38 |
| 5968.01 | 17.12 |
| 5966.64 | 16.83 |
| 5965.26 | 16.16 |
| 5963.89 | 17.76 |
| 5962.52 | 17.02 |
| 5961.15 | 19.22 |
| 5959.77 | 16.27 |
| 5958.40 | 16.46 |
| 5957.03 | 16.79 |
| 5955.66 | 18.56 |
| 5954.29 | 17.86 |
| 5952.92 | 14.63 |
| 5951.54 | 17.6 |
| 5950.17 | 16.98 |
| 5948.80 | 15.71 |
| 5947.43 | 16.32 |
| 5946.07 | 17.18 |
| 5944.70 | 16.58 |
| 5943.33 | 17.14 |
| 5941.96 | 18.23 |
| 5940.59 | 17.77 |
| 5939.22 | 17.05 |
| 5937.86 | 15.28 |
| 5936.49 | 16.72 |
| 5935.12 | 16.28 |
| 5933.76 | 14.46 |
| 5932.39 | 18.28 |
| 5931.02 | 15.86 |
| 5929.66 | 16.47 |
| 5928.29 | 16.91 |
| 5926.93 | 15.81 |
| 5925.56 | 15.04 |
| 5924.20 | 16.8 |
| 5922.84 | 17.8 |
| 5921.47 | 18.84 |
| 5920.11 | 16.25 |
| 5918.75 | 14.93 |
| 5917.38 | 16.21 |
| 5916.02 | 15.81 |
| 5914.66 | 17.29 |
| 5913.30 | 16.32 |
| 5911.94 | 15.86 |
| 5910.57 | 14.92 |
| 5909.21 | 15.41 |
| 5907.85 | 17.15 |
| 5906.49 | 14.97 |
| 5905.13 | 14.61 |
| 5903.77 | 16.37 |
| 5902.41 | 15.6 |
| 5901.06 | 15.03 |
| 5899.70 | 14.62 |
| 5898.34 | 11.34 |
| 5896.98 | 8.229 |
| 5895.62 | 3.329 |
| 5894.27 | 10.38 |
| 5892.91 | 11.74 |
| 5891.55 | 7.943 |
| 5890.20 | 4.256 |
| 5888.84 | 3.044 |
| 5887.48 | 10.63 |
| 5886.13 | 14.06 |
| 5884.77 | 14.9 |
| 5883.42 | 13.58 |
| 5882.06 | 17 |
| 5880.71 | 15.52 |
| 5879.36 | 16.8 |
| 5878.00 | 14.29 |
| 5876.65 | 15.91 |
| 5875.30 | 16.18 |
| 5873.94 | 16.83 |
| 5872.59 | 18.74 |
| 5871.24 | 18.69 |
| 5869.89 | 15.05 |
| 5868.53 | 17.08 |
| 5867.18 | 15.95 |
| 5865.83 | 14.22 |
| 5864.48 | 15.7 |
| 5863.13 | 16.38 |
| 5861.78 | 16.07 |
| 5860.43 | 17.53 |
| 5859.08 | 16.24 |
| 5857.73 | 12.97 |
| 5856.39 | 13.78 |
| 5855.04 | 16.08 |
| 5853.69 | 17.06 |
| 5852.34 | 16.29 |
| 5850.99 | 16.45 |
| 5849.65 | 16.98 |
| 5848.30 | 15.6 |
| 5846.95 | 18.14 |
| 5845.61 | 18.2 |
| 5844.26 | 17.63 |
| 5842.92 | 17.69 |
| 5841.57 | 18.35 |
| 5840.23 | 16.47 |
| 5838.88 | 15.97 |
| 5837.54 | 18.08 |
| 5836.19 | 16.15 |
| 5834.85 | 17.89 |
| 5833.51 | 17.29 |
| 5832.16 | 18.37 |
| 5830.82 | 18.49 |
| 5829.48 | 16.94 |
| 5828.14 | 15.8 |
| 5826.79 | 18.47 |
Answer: -3.0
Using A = -2.1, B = 0.9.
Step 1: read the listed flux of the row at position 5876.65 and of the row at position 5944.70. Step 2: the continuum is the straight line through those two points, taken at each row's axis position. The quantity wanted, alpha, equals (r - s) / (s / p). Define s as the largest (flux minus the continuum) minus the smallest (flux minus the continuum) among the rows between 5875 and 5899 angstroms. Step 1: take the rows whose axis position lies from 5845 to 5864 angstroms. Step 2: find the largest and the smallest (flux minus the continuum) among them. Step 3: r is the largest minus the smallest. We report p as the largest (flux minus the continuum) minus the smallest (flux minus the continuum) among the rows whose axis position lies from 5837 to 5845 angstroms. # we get -1.5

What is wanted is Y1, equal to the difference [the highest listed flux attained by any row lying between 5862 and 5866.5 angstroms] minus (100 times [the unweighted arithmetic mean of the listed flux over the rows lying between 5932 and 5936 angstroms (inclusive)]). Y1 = -1618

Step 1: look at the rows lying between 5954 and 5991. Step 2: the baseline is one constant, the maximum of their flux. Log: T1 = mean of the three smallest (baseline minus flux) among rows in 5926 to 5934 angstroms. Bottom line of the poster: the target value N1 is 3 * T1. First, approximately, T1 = 2.1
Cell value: 6.4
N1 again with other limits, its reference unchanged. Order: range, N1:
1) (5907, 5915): 7.3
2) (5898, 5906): 11.0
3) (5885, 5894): 21.6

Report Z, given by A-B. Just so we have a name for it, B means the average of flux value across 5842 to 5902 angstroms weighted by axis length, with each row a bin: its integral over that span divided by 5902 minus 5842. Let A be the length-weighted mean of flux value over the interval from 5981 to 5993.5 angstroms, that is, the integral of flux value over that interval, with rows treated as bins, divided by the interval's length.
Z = 3.3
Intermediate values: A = 17.8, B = 14.4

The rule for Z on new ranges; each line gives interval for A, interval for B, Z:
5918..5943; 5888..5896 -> 9.6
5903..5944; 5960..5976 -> -1.0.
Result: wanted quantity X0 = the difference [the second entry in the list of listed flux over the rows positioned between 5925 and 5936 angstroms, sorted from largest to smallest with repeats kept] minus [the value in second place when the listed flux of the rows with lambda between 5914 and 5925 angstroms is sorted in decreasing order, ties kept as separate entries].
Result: -0.9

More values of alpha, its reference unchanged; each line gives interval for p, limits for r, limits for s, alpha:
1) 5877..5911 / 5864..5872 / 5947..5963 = -0.3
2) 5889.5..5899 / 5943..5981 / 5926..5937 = 1.5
